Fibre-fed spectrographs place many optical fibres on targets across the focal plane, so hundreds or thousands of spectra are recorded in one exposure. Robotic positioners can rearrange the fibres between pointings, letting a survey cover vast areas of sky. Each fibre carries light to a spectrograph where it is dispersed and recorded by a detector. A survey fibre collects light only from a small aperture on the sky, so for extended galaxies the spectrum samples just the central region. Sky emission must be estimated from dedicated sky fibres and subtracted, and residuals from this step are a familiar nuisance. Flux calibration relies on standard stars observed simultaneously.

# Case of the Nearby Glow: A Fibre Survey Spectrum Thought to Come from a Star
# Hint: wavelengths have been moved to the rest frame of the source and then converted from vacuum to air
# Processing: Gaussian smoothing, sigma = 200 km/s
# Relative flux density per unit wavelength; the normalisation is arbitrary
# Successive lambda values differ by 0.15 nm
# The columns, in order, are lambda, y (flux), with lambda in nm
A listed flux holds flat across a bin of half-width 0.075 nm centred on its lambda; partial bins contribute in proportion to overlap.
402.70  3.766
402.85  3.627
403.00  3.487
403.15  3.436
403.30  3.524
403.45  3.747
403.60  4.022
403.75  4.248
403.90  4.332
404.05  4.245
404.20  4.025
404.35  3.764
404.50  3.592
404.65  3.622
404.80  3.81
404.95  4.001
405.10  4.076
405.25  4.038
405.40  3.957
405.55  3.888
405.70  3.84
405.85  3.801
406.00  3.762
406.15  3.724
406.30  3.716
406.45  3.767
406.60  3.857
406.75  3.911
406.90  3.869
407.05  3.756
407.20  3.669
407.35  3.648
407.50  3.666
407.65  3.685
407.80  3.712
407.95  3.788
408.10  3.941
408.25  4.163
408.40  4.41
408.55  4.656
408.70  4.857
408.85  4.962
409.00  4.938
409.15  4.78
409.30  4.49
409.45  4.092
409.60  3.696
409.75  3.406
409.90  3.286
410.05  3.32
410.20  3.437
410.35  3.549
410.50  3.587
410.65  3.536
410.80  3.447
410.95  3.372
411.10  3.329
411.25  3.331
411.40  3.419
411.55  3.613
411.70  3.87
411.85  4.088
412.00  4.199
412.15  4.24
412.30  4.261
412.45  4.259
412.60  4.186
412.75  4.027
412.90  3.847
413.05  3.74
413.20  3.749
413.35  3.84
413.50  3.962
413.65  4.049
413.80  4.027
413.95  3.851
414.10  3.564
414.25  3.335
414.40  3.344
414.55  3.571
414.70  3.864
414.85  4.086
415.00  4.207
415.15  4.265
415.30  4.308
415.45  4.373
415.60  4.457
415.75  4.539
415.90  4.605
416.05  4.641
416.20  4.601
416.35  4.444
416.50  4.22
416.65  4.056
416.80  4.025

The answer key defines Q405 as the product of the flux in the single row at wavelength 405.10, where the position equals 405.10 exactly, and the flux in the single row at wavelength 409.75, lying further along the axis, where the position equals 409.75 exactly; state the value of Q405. 13.9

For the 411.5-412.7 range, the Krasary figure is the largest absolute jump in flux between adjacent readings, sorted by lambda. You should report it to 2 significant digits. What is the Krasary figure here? 0.26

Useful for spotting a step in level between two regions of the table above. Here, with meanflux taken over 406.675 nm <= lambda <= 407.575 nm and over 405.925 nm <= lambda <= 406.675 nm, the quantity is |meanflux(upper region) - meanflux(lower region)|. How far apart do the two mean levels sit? 0.0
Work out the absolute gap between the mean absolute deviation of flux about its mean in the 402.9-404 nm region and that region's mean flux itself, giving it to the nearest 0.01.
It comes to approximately 3.51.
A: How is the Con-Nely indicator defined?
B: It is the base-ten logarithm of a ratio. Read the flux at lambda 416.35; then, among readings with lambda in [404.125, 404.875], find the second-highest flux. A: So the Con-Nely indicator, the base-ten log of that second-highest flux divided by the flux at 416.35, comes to -0.07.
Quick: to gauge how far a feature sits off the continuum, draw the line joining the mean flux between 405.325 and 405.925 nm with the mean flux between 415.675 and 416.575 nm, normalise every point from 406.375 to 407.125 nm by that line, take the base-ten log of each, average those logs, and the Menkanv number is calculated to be -0.012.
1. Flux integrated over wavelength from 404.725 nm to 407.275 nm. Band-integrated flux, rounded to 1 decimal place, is 9.8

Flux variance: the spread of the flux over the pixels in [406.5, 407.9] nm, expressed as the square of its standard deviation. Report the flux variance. 0.01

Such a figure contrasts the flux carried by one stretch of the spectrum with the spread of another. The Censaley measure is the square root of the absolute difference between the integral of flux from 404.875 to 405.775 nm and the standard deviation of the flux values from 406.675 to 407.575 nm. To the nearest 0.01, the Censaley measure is 1.86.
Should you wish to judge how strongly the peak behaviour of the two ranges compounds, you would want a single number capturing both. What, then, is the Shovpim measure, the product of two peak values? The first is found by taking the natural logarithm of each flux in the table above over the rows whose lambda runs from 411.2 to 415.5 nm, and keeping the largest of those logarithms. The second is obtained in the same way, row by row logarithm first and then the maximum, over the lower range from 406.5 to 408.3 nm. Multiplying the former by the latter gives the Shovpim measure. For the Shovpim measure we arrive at 2.10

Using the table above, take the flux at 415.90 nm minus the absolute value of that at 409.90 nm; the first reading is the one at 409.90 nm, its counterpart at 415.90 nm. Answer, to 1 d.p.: 1.3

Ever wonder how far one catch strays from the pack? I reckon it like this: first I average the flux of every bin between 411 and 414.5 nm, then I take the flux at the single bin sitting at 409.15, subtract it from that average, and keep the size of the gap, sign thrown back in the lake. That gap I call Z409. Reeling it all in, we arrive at 0.95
